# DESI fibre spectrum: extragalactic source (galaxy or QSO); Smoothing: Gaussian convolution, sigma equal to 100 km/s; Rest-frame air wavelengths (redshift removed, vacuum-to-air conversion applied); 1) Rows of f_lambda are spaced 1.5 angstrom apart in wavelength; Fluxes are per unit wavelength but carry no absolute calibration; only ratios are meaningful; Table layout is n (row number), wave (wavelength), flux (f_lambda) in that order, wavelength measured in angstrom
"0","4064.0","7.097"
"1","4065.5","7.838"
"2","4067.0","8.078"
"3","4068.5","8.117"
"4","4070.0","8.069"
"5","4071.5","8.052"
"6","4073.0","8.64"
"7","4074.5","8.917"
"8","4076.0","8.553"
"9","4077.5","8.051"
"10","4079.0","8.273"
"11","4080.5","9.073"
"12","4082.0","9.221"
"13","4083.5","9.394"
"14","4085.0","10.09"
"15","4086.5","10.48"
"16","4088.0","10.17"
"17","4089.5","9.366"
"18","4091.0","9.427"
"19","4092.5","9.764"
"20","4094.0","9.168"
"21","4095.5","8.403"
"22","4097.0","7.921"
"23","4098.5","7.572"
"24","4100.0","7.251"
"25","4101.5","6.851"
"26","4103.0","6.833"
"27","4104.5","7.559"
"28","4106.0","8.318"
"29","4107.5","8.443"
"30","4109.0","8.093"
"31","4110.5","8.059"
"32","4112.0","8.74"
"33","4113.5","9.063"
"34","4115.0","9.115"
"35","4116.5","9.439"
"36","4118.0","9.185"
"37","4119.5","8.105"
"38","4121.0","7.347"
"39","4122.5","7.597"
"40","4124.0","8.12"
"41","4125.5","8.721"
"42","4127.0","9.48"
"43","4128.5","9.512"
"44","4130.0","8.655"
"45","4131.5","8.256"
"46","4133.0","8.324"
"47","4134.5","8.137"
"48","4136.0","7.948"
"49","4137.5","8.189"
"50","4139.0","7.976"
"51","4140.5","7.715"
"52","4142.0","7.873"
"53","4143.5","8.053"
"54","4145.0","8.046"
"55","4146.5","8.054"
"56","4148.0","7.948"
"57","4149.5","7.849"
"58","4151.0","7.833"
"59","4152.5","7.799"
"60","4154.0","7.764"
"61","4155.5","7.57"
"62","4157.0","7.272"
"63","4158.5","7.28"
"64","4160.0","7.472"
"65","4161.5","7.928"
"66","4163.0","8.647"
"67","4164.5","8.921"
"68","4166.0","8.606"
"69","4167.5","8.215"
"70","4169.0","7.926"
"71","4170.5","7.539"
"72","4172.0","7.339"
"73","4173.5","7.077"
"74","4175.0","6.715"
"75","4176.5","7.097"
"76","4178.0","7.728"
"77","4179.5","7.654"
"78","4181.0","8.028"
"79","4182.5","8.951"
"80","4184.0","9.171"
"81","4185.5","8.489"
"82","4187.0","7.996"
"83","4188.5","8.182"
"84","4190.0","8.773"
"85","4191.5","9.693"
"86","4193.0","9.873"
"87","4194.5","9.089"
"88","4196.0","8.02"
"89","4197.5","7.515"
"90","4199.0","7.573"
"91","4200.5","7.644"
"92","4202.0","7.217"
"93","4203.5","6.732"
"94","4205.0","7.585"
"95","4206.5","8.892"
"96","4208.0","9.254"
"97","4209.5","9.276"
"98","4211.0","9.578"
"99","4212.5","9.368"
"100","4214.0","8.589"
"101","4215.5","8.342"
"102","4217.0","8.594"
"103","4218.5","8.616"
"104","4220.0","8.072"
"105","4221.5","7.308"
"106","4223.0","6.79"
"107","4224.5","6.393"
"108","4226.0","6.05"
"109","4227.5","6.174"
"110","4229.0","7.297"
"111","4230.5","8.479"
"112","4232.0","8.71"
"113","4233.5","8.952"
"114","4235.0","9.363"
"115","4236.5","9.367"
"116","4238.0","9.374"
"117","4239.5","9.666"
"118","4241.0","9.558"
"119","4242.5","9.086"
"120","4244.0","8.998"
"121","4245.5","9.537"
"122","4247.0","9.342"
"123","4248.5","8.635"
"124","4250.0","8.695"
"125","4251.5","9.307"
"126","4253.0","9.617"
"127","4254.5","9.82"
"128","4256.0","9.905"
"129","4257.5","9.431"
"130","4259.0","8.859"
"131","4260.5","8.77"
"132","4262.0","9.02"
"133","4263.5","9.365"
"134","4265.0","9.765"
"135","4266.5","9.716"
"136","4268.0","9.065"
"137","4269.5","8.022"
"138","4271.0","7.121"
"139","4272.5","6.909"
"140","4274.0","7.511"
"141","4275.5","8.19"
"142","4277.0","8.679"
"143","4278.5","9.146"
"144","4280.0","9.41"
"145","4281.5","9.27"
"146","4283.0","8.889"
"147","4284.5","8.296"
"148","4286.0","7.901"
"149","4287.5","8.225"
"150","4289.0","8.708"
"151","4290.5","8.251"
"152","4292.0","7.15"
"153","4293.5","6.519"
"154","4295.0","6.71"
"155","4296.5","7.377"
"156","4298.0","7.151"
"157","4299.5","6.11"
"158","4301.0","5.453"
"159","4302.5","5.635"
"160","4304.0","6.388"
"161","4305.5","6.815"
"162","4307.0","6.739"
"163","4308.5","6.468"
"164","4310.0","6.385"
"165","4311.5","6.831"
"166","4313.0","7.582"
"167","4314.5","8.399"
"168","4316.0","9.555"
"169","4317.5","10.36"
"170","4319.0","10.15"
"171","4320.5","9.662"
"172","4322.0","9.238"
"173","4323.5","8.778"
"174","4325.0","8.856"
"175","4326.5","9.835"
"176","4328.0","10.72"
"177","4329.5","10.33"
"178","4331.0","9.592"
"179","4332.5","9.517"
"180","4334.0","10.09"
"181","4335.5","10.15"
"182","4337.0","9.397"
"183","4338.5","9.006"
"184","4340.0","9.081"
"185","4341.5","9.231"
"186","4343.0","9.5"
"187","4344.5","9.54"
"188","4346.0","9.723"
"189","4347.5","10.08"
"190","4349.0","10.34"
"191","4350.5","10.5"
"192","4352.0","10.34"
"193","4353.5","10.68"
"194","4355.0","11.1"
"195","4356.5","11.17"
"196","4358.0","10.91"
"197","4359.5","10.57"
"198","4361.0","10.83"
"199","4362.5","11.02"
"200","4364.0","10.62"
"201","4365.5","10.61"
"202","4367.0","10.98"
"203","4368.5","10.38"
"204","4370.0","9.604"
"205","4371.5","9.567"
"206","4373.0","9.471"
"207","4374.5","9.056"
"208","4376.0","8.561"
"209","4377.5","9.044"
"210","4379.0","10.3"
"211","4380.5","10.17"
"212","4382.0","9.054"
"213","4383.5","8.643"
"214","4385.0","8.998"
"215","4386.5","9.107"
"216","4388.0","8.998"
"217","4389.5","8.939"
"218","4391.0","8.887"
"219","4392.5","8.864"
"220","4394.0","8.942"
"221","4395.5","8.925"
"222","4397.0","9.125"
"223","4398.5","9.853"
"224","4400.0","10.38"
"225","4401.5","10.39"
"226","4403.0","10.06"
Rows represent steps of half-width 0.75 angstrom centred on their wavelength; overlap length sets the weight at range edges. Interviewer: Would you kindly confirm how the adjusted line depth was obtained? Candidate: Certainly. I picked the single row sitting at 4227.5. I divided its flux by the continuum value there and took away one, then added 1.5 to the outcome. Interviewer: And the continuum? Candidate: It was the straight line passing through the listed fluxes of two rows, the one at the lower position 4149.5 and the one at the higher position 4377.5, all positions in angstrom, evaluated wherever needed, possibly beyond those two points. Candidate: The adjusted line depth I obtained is 1.2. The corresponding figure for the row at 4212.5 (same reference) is 1.6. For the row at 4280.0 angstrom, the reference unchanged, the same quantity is 1.6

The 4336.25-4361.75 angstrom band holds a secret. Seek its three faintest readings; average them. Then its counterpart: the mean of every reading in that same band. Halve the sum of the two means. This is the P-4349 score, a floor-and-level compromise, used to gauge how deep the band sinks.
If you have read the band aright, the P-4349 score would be 9.6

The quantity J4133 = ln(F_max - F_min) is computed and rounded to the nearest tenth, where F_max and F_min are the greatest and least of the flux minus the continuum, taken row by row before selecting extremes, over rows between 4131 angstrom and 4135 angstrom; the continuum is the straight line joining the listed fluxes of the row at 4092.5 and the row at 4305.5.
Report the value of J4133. -1.8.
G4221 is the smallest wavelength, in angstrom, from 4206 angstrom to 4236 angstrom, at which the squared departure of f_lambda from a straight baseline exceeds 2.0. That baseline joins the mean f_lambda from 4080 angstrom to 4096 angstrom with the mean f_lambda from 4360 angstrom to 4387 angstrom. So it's 4220.0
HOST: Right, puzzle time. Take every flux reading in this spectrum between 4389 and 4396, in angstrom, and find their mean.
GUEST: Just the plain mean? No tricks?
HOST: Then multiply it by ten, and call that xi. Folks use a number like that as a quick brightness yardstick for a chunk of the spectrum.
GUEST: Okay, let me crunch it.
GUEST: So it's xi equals 89.1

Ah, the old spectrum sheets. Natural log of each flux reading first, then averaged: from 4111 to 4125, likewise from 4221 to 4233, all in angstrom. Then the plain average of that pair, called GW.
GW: 2.05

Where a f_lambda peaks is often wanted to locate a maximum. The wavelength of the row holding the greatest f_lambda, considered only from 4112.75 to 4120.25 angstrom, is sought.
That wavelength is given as 4116.5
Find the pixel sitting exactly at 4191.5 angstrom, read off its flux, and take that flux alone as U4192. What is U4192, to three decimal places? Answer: 9.693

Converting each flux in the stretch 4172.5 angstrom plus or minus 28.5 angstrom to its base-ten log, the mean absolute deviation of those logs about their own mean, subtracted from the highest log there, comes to 0.966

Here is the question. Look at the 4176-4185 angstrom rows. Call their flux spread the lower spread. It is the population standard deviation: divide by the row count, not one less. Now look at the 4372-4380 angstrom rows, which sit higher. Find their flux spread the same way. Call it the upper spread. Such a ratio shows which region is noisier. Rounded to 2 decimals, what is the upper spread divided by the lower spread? 0.80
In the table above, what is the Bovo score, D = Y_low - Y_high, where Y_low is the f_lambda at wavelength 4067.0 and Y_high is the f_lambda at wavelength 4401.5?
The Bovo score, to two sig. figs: -2.3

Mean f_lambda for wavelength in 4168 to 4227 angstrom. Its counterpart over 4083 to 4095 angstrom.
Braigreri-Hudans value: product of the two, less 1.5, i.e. 77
